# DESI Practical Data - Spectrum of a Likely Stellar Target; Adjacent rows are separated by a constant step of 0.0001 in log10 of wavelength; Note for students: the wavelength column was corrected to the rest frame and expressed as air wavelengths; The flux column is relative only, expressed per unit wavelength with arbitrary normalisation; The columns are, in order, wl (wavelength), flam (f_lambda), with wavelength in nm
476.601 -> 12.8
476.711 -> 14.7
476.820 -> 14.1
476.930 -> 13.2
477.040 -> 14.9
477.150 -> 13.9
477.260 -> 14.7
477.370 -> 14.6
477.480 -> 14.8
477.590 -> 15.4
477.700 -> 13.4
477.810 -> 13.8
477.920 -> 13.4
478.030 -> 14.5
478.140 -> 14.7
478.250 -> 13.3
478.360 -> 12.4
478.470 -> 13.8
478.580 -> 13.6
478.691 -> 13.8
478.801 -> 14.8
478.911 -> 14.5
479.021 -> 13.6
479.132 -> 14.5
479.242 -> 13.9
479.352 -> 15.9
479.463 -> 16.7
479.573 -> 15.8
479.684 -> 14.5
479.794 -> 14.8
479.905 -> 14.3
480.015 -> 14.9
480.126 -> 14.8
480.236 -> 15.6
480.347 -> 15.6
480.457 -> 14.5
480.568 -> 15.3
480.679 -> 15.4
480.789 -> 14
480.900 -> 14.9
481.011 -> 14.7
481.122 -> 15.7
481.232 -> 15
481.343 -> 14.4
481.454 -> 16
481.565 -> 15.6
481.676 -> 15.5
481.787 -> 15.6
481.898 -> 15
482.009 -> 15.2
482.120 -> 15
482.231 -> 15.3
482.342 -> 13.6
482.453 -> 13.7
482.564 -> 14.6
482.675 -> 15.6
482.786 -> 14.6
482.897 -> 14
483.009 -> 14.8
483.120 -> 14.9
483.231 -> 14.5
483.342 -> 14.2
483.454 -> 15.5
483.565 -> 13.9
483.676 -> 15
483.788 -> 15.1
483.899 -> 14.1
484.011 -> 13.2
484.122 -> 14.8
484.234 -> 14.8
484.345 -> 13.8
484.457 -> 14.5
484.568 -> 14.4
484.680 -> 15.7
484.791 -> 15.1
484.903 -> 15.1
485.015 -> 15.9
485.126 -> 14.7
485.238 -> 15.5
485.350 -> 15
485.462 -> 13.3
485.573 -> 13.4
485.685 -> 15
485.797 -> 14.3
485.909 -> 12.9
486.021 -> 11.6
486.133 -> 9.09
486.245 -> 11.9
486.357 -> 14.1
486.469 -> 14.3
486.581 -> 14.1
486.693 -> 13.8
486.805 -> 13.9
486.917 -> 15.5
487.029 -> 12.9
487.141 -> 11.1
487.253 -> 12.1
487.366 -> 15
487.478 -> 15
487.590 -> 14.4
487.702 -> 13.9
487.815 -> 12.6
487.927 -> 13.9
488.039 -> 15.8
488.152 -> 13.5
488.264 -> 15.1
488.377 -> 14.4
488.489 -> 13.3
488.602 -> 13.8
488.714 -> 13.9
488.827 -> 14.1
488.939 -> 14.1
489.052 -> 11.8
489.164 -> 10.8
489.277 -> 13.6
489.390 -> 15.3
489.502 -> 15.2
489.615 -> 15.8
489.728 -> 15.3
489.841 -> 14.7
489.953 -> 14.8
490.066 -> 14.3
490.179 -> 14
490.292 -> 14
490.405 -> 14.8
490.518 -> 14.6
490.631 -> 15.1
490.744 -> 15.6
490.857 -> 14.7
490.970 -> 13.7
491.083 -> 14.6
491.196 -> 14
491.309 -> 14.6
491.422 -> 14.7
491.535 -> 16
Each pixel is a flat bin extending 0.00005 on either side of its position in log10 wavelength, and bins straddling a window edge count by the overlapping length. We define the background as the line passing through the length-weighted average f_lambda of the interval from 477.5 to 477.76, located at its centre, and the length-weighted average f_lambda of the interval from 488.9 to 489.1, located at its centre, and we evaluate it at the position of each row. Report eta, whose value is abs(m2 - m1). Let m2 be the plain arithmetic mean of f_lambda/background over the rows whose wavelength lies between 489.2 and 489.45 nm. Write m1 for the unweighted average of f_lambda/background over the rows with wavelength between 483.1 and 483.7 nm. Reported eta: 0.05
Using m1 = 1.07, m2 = 1.13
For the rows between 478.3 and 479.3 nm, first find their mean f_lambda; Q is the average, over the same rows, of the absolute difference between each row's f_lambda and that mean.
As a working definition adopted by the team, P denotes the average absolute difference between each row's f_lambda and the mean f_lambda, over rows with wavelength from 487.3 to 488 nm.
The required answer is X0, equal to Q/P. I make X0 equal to 0.7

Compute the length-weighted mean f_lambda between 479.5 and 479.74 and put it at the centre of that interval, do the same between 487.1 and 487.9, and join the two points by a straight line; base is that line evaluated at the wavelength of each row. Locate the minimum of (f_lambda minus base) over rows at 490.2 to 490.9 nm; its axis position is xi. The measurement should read 490.292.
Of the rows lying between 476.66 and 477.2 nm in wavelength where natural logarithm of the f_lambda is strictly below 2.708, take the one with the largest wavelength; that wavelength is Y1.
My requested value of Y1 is 477.150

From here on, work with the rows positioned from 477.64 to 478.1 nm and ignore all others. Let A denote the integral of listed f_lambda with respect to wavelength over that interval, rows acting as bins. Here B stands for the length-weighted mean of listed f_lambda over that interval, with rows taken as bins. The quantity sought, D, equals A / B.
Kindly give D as 0.460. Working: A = 6.4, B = 13.8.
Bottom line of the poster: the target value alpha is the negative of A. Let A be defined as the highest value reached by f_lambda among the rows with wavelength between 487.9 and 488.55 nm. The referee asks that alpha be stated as -15.8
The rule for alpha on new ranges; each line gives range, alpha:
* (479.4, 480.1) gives -16.7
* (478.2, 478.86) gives -14.8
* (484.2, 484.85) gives -15.7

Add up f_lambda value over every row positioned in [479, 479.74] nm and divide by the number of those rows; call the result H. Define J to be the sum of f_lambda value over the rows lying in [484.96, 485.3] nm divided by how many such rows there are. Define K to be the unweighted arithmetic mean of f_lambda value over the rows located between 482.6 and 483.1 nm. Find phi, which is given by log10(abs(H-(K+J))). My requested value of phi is 1.180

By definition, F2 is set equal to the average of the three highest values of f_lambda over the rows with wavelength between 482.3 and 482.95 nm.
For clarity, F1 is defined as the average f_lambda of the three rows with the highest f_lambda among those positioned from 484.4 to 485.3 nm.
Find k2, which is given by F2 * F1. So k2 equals 234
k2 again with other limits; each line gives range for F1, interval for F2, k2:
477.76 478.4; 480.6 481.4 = 220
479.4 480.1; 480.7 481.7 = 249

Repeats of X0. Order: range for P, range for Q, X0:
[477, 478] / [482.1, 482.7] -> 1.1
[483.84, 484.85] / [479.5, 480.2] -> 0.6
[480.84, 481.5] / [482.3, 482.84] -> 1.3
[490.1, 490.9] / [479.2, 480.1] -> 1.9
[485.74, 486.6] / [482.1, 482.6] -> 0.4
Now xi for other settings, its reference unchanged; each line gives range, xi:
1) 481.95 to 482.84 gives 482.342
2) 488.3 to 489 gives 488.489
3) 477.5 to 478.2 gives 477.700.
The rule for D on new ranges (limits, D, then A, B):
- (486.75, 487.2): 0.450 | 6.0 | 13.4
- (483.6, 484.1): 0.500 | 7.2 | 14.4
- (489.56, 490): 0.440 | 6.7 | 15.2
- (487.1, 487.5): 0.400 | 5.3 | 13.2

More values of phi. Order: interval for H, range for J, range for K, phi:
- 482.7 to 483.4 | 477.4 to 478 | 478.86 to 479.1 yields 1.137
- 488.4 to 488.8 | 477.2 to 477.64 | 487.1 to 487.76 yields 1.170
